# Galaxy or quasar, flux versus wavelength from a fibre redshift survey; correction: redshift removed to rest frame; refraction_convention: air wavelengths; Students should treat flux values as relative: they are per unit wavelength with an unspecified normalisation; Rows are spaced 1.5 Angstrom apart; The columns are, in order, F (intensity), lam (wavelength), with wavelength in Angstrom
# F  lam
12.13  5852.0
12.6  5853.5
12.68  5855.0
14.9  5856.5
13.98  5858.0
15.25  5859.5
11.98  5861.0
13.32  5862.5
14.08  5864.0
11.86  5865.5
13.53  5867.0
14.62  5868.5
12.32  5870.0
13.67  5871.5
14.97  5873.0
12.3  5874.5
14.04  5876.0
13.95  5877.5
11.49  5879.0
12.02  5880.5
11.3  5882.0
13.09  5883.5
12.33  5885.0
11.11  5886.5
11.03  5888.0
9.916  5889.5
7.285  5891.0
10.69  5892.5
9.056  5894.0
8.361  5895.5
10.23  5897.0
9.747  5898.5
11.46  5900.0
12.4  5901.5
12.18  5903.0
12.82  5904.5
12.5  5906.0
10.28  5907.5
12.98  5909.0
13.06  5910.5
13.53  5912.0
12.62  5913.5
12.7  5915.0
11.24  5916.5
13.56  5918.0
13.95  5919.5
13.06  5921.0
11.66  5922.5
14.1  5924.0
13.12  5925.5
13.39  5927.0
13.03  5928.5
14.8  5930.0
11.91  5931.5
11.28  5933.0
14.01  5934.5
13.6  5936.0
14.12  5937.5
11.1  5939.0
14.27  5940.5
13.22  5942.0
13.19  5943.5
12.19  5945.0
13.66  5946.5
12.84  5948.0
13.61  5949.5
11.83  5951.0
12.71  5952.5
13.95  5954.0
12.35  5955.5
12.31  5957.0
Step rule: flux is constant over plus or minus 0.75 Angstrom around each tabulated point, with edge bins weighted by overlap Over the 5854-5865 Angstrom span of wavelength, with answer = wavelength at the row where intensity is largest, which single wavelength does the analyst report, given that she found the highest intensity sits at 5859.5 Angstrom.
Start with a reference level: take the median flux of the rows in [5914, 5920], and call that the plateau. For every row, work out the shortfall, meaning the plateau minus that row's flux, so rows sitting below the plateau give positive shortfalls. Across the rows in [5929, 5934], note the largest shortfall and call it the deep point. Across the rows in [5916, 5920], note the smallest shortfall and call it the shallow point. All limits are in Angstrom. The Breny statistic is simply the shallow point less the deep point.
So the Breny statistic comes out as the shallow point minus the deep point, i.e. -3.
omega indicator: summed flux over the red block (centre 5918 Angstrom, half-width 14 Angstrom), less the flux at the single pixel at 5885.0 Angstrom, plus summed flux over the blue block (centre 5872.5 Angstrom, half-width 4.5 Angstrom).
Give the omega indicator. 314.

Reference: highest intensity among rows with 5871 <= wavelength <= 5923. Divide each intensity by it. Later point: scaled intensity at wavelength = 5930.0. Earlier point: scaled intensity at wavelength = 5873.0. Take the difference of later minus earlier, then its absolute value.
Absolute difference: 0.011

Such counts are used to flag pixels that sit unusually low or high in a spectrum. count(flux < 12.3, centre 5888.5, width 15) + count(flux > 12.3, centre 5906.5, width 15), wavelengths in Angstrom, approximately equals 15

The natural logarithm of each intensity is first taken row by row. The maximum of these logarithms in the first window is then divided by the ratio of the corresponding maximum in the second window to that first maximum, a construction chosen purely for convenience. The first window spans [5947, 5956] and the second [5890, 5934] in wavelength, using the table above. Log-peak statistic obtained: 2.58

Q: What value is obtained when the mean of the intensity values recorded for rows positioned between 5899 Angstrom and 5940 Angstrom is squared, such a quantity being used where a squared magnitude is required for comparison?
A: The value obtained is 163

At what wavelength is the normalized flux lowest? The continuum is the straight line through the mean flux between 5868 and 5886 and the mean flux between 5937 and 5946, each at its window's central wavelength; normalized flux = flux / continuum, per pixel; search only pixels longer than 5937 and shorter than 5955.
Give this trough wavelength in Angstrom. 5939.0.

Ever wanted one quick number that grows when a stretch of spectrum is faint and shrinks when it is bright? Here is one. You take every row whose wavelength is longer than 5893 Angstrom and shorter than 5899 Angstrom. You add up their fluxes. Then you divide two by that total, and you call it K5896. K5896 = 0.0535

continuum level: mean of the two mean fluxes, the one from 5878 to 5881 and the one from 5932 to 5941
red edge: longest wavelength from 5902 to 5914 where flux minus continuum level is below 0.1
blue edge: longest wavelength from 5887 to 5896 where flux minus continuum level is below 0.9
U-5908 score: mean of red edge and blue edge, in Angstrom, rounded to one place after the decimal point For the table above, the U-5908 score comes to 5901.5 Angstrom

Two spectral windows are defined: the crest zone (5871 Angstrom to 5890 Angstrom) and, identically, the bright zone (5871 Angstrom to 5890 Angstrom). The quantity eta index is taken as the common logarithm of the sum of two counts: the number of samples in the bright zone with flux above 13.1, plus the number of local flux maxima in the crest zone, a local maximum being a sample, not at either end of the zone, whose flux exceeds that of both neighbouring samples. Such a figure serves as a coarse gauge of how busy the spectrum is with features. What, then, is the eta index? 0.90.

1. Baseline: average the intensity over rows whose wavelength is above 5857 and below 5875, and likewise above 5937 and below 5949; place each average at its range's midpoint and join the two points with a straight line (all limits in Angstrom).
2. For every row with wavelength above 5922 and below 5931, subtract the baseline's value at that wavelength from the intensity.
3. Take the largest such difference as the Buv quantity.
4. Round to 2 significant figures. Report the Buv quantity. 1.7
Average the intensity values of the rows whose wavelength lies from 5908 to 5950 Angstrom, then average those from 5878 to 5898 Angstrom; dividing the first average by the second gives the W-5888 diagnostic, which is 1.23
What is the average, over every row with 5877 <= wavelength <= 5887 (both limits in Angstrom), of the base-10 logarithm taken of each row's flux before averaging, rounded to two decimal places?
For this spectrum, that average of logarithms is 1.08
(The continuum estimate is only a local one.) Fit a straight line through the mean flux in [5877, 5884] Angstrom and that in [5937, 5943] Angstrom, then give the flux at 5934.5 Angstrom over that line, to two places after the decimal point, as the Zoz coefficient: 1.07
